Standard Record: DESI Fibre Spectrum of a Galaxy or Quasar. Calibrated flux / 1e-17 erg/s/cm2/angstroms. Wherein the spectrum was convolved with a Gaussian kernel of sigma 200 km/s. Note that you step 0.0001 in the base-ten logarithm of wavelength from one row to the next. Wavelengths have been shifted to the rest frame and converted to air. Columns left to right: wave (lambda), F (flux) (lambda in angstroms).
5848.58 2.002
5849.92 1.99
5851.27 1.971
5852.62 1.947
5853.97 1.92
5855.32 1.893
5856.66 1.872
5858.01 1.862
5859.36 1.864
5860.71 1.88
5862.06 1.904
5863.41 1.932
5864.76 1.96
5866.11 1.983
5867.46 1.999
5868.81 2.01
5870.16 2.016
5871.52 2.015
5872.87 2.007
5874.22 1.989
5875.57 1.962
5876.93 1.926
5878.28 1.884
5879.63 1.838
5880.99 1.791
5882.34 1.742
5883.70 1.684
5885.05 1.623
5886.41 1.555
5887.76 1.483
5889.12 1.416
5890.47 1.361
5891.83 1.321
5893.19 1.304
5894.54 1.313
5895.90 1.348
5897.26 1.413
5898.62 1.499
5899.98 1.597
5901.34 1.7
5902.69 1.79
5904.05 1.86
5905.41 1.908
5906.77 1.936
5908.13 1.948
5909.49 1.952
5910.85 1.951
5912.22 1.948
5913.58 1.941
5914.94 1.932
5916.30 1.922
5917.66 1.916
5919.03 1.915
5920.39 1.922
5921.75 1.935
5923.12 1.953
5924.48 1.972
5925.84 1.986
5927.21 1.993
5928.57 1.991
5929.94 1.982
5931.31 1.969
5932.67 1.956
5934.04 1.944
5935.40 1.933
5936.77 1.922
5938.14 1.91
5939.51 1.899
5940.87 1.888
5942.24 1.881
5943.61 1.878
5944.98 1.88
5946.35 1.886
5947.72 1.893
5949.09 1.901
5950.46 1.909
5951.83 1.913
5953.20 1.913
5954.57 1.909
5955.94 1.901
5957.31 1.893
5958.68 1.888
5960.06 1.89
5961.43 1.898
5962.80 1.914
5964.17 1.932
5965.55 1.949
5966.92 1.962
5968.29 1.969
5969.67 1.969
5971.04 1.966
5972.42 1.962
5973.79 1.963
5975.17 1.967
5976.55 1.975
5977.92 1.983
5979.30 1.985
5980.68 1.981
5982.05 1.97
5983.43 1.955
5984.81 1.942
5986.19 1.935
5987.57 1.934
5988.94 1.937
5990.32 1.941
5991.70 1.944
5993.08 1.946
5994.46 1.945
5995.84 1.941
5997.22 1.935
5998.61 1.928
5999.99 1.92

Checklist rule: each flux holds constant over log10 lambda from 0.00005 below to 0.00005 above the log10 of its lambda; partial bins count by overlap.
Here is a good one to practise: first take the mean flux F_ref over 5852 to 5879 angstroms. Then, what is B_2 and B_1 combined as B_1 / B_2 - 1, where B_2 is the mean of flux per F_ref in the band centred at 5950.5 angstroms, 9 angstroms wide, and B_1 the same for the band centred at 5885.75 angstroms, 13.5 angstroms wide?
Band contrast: -0.17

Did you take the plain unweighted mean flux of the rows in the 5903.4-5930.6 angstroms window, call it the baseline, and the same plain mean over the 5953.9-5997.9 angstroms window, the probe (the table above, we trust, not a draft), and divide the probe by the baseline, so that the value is 1.00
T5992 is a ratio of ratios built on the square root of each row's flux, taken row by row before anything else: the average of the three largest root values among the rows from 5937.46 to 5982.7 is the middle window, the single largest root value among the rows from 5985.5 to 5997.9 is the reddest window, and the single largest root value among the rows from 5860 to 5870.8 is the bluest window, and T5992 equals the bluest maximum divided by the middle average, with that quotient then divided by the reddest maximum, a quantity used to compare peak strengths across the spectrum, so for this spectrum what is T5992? 0.723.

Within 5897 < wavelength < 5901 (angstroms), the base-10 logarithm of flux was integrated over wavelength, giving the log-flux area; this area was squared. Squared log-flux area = 0.5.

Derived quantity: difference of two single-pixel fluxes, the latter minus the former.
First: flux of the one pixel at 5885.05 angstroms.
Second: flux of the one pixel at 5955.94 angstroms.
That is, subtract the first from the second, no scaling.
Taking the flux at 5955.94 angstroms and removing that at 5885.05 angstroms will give 0.28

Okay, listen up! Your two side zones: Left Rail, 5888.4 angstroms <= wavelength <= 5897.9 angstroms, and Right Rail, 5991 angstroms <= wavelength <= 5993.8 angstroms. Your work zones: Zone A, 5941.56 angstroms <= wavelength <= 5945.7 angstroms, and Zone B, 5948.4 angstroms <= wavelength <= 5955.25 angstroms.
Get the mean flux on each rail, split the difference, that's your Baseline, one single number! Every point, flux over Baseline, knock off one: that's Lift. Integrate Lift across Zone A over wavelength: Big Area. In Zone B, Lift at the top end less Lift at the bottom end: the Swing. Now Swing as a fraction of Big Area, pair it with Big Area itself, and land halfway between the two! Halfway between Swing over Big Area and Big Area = 0.29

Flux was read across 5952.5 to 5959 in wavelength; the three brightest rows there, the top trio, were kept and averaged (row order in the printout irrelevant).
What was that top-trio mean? 1.91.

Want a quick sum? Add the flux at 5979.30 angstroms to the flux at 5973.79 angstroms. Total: 3.95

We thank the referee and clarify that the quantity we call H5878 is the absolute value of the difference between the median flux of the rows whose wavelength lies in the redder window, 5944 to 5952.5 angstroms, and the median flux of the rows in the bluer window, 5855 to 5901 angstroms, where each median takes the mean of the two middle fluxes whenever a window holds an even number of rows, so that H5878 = 0.03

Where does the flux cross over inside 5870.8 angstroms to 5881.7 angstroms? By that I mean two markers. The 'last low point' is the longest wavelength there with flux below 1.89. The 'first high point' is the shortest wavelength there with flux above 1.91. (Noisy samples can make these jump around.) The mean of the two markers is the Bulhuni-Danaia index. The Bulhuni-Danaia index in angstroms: 5876.3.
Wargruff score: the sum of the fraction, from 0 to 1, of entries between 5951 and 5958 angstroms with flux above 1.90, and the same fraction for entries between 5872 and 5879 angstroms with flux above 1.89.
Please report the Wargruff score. 1.60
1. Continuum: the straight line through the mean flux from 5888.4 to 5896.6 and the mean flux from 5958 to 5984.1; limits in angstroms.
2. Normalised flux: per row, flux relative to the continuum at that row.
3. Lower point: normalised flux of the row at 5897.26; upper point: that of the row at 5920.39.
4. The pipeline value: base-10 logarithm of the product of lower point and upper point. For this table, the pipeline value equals 0.101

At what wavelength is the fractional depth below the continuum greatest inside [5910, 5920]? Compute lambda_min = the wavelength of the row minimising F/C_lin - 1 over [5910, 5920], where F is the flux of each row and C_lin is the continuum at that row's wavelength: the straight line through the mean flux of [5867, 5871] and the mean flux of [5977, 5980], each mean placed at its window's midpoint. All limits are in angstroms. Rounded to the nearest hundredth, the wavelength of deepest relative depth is 5919.03 angstroms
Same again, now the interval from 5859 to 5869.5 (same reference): 5859.36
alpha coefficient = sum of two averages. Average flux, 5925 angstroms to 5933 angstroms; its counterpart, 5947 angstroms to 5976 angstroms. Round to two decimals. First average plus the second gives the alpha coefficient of 3.91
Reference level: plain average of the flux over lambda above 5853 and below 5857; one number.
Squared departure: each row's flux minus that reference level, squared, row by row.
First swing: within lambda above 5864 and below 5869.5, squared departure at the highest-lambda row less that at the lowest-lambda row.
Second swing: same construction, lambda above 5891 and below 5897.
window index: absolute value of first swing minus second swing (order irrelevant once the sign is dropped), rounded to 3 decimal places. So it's 0.039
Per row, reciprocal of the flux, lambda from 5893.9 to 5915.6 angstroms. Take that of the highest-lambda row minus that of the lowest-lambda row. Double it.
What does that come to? -0.49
